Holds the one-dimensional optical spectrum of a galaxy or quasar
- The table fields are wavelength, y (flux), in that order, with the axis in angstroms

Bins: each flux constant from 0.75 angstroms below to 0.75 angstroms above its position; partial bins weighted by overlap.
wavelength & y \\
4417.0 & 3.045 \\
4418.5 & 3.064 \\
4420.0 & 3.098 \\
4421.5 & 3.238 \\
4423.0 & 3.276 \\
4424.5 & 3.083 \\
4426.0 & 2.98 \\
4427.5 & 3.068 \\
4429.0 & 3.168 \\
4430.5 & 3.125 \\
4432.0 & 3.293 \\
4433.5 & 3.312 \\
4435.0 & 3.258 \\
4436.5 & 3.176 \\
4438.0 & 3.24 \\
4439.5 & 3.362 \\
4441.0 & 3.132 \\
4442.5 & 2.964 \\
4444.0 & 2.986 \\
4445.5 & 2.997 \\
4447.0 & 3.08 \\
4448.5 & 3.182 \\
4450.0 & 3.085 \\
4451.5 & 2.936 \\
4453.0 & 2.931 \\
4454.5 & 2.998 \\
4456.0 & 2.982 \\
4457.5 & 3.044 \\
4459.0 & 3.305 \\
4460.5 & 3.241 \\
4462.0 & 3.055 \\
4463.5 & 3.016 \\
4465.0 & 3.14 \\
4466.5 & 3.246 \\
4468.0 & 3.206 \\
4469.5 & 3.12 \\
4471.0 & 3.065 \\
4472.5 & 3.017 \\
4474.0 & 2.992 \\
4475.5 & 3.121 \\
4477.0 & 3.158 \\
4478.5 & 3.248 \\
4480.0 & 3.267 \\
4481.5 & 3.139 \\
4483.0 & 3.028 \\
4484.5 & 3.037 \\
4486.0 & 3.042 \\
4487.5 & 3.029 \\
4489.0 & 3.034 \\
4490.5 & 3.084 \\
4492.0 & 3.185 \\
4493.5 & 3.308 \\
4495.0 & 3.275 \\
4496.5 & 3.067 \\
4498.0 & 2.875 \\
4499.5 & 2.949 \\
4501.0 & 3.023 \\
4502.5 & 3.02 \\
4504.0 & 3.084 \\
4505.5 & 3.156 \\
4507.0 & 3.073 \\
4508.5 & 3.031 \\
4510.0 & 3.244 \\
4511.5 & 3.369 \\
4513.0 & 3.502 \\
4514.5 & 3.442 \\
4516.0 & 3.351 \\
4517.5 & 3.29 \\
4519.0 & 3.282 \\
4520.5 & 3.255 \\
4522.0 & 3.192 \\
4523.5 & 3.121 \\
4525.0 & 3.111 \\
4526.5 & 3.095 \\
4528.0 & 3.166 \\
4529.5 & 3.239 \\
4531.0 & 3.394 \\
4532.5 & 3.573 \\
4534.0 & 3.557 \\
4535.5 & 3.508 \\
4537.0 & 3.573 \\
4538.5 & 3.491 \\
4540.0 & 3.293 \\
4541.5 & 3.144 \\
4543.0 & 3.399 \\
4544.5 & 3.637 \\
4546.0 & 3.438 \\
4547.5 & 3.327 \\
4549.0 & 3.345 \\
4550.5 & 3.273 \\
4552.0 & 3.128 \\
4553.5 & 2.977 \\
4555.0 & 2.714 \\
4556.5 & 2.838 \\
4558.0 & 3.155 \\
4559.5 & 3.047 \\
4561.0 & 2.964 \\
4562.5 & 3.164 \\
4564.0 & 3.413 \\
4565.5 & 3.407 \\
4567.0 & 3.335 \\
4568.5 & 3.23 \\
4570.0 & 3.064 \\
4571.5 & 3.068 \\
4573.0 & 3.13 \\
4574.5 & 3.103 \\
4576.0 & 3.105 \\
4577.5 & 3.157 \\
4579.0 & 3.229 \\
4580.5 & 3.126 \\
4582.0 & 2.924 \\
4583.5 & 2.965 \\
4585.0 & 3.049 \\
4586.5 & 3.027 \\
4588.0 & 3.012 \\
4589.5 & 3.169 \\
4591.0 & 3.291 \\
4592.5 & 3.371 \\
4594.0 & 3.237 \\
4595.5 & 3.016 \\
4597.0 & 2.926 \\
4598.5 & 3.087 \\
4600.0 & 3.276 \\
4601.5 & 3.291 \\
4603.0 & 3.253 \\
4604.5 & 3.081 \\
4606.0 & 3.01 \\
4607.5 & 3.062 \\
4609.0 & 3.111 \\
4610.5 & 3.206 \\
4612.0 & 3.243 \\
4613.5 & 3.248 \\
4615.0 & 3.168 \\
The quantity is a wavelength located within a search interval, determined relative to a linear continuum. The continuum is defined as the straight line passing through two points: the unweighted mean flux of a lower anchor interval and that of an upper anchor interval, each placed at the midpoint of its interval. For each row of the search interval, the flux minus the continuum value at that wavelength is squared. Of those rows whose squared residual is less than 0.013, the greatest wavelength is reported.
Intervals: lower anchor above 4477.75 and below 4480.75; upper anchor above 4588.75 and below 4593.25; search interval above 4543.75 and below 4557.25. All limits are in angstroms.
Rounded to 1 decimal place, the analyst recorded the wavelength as 4550.5 angstroms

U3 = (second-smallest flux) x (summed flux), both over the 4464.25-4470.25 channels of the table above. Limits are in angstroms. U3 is 40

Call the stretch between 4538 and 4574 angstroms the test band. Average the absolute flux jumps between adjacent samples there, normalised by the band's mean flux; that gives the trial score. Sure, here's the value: 0.0447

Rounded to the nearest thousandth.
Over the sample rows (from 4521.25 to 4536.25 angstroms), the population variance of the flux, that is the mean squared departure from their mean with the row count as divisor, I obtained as 0.034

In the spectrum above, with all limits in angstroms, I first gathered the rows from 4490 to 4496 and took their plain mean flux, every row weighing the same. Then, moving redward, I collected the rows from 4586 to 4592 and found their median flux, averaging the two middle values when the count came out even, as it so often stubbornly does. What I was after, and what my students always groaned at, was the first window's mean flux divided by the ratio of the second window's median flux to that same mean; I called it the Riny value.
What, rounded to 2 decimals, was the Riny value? 3.33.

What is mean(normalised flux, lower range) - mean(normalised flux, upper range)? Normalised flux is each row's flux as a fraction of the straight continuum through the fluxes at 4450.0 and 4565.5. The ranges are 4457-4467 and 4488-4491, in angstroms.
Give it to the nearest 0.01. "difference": 0.05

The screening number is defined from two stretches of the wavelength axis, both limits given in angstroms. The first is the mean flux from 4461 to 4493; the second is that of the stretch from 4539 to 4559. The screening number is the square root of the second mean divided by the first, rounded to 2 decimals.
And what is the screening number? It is 1.02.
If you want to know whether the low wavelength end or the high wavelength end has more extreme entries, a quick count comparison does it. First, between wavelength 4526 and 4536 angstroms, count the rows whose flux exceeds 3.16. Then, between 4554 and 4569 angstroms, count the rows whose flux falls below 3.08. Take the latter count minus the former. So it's -2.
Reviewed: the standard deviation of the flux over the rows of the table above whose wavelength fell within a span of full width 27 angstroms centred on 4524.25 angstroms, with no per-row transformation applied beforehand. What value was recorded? 0.16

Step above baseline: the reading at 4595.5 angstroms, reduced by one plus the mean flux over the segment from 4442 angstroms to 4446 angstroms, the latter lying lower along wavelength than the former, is -0.97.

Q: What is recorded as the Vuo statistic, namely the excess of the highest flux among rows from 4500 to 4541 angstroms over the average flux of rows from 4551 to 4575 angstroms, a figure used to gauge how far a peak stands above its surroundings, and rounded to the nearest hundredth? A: 0.46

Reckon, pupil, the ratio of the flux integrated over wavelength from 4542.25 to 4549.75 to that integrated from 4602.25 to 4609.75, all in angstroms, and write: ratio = 1.10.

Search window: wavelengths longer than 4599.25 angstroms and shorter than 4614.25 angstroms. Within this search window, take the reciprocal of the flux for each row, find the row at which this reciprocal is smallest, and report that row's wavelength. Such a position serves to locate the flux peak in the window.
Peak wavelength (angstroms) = 4601.5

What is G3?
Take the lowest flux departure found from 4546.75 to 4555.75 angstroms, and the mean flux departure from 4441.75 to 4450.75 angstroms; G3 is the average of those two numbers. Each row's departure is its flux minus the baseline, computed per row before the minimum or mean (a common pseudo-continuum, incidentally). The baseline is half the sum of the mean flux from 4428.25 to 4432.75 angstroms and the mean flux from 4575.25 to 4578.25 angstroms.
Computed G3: -0.28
